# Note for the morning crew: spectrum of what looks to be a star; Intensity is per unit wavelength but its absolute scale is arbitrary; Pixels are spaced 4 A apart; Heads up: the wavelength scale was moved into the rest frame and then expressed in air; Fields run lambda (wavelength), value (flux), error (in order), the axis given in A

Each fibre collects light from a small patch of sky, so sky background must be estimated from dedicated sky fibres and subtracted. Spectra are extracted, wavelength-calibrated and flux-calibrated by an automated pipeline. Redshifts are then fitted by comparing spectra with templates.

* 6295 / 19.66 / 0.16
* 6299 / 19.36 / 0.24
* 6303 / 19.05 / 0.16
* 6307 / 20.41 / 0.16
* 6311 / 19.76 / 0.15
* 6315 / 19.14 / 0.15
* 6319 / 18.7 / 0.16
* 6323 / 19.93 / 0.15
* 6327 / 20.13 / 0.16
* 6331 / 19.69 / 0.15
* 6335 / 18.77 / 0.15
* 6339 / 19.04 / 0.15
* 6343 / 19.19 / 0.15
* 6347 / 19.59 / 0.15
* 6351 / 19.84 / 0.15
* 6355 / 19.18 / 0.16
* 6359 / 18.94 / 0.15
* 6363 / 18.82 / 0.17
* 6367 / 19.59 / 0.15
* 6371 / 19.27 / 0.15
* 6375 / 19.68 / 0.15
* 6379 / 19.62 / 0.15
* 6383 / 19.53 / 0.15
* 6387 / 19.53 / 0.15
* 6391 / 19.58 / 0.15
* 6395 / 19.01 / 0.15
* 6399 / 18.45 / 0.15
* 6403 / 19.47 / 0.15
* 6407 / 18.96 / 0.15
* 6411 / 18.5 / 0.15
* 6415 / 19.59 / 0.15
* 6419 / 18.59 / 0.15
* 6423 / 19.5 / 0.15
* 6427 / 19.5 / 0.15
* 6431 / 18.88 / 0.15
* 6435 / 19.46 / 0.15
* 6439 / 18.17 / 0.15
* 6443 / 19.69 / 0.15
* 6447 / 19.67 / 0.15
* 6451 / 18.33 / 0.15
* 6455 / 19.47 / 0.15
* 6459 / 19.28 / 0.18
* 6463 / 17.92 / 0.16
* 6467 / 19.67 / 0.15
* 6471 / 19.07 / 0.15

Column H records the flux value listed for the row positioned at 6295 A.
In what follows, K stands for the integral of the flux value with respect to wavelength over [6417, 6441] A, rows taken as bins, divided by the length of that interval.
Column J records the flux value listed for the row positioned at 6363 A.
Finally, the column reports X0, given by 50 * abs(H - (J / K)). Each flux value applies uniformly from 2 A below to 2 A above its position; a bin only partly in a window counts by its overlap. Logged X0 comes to 934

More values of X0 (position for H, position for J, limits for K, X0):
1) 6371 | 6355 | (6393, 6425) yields 913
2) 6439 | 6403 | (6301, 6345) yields 858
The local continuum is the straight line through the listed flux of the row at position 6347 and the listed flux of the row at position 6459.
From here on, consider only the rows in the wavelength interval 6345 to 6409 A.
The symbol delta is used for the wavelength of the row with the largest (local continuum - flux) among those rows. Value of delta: 6399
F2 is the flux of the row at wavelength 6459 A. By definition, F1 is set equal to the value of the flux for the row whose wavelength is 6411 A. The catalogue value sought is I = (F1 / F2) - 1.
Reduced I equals -0.04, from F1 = 18.5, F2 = 19.28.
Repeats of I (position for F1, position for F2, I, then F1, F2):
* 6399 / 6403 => -0.05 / 18.45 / 19.47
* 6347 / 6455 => 0.01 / 19.59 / 19.47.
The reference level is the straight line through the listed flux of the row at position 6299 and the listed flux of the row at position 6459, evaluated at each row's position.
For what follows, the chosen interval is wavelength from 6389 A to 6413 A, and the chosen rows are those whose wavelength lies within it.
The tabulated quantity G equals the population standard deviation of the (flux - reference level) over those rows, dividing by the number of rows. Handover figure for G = 0.43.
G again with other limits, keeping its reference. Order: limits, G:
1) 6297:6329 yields 0.55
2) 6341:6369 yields 0.35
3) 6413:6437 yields 0.38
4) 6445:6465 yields 0.68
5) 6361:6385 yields 0.30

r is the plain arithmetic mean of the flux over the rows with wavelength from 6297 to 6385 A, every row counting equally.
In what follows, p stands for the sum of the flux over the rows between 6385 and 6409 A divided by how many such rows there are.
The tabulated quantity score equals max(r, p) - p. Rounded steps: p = 19.2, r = 19.4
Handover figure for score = 0.3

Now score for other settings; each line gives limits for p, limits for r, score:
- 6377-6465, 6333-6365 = 0.0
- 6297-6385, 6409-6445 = 0.0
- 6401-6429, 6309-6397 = 0.2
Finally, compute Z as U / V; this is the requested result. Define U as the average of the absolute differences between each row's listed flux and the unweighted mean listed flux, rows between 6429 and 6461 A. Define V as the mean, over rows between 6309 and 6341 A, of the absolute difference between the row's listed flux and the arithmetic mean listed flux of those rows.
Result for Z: 1.02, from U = 0.494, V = 0.48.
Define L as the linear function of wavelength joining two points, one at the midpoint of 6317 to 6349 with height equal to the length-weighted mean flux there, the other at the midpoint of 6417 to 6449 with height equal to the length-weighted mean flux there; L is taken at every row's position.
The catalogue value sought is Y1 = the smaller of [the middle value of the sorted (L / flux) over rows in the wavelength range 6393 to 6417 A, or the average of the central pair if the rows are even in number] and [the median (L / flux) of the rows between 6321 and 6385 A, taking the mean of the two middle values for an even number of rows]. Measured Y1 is 0.988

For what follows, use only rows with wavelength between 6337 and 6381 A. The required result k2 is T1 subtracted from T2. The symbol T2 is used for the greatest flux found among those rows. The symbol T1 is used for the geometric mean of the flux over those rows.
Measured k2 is 0.501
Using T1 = 19.3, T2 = 19.84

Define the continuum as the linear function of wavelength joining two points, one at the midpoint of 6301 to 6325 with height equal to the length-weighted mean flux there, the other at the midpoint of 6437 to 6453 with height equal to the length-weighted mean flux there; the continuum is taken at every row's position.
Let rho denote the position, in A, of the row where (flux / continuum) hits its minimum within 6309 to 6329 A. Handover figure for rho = 6319 A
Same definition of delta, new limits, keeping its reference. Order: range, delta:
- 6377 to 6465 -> 6463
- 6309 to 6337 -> 6319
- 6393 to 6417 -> 6399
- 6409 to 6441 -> 6439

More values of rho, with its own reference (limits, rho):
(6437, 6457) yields 6439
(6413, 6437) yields 6419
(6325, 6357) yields 6335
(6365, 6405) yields 6399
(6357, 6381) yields 6363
